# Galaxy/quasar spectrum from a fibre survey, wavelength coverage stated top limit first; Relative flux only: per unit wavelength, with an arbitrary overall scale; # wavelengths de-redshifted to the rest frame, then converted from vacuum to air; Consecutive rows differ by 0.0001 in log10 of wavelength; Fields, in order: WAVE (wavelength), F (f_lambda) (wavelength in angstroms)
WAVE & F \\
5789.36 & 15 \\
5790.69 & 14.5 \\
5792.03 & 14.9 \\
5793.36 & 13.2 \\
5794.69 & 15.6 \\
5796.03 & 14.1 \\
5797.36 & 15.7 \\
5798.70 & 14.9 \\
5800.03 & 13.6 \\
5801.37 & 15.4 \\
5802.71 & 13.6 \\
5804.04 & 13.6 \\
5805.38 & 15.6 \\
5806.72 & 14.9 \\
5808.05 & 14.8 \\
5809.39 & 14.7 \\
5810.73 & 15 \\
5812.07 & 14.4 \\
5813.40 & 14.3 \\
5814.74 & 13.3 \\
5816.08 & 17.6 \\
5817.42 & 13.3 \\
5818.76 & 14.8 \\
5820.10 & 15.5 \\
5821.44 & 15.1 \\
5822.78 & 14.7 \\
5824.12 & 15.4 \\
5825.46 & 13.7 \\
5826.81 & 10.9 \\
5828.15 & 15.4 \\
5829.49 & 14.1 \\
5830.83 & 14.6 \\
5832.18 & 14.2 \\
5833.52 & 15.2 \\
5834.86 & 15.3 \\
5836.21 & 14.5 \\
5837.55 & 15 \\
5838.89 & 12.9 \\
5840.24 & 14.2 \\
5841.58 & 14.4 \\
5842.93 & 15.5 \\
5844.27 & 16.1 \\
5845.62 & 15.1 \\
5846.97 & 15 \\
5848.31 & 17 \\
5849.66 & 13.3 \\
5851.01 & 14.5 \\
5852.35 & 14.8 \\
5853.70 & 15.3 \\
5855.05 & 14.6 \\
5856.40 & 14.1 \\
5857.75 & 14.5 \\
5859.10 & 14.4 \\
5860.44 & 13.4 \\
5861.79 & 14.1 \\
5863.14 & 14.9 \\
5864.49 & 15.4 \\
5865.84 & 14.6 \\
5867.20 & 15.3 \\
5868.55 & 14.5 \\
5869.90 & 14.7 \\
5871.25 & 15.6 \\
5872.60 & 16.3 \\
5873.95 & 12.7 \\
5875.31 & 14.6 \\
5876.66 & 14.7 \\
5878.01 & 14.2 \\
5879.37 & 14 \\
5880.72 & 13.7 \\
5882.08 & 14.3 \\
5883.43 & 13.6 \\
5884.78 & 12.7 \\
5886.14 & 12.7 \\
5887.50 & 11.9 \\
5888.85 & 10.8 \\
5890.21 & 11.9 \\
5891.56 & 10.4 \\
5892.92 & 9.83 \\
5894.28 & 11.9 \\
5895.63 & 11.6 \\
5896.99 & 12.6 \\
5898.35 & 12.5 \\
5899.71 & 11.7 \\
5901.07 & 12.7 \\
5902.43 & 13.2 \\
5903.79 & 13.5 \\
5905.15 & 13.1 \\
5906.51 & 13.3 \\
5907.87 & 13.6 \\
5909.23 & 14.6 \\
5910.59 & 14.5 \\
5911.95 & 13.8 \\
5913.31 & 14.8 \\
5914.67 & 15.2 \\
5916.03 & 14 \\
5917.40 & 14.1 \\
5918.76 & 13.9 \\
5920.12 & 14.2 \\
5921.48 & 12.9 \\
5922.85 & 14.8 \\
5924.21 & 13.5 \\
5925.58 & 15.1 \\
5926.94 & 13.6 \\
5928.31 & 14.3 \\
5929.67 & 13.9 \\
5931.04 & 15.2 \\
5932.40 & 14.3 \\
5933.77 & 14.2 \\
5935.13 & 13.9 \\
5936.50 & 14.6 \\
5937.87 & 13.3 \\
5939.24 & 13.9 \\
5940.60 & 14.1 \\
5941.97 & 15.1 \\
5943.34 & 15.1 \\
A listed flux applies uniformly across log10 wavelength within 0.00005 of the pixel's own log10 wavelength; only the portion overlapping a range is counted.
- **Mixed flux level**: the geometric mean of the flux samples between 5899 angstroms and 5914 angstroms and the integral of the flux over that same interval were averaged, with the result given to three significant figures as 108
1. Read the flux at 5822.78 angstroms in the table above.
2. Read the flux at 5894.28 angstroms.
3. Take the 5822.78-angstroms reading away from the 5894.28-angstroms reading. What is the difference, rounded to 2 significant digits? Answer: -2.8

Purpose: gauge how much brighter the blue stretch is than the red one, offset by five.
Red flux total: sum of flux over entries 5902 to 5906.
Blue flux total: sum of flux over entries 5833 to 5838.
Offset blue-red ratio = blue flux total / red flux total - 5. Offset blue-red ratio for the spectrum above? -3.49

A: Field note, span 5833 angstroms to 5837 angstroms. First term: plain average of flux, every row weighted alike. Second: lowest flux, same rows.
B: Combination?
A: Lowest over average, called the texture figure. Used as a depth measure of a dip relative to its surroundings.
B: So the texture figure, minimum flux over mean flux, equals 0.967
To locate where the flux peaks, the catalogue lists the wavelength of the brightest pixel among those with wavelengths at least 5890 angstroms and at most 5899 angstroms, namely 5896.99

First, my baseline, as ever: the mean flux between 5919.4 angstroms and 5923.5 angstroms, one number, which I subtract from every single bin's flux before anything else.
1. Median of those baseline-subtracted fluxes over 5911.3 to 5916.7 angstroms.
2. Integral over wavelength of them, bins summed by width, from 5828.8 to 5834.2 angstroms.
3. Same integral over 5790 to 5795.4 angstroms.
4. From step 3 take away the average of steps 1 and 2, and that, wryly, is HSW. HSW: 1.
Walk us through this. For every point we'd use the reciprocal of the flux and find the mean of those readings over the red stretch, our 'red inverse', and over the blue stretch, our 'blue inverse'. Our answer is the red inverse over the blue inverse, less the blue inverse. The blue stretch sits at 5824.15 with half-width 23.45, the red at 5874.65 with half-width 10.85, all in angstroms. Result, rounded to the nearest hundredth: 0.94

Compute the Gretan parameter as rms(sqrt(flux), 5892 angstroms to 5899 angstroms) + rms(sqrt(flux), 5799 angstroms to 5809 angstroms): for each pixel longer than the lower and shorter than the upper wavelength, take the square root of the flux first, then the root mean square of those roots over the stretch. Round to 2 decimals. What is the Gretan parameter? 7.23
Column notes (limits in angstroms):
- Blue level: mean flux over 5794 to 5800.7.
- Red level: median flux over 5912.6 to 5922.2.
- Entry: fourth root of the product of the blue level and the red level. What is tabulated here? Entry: 3.80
